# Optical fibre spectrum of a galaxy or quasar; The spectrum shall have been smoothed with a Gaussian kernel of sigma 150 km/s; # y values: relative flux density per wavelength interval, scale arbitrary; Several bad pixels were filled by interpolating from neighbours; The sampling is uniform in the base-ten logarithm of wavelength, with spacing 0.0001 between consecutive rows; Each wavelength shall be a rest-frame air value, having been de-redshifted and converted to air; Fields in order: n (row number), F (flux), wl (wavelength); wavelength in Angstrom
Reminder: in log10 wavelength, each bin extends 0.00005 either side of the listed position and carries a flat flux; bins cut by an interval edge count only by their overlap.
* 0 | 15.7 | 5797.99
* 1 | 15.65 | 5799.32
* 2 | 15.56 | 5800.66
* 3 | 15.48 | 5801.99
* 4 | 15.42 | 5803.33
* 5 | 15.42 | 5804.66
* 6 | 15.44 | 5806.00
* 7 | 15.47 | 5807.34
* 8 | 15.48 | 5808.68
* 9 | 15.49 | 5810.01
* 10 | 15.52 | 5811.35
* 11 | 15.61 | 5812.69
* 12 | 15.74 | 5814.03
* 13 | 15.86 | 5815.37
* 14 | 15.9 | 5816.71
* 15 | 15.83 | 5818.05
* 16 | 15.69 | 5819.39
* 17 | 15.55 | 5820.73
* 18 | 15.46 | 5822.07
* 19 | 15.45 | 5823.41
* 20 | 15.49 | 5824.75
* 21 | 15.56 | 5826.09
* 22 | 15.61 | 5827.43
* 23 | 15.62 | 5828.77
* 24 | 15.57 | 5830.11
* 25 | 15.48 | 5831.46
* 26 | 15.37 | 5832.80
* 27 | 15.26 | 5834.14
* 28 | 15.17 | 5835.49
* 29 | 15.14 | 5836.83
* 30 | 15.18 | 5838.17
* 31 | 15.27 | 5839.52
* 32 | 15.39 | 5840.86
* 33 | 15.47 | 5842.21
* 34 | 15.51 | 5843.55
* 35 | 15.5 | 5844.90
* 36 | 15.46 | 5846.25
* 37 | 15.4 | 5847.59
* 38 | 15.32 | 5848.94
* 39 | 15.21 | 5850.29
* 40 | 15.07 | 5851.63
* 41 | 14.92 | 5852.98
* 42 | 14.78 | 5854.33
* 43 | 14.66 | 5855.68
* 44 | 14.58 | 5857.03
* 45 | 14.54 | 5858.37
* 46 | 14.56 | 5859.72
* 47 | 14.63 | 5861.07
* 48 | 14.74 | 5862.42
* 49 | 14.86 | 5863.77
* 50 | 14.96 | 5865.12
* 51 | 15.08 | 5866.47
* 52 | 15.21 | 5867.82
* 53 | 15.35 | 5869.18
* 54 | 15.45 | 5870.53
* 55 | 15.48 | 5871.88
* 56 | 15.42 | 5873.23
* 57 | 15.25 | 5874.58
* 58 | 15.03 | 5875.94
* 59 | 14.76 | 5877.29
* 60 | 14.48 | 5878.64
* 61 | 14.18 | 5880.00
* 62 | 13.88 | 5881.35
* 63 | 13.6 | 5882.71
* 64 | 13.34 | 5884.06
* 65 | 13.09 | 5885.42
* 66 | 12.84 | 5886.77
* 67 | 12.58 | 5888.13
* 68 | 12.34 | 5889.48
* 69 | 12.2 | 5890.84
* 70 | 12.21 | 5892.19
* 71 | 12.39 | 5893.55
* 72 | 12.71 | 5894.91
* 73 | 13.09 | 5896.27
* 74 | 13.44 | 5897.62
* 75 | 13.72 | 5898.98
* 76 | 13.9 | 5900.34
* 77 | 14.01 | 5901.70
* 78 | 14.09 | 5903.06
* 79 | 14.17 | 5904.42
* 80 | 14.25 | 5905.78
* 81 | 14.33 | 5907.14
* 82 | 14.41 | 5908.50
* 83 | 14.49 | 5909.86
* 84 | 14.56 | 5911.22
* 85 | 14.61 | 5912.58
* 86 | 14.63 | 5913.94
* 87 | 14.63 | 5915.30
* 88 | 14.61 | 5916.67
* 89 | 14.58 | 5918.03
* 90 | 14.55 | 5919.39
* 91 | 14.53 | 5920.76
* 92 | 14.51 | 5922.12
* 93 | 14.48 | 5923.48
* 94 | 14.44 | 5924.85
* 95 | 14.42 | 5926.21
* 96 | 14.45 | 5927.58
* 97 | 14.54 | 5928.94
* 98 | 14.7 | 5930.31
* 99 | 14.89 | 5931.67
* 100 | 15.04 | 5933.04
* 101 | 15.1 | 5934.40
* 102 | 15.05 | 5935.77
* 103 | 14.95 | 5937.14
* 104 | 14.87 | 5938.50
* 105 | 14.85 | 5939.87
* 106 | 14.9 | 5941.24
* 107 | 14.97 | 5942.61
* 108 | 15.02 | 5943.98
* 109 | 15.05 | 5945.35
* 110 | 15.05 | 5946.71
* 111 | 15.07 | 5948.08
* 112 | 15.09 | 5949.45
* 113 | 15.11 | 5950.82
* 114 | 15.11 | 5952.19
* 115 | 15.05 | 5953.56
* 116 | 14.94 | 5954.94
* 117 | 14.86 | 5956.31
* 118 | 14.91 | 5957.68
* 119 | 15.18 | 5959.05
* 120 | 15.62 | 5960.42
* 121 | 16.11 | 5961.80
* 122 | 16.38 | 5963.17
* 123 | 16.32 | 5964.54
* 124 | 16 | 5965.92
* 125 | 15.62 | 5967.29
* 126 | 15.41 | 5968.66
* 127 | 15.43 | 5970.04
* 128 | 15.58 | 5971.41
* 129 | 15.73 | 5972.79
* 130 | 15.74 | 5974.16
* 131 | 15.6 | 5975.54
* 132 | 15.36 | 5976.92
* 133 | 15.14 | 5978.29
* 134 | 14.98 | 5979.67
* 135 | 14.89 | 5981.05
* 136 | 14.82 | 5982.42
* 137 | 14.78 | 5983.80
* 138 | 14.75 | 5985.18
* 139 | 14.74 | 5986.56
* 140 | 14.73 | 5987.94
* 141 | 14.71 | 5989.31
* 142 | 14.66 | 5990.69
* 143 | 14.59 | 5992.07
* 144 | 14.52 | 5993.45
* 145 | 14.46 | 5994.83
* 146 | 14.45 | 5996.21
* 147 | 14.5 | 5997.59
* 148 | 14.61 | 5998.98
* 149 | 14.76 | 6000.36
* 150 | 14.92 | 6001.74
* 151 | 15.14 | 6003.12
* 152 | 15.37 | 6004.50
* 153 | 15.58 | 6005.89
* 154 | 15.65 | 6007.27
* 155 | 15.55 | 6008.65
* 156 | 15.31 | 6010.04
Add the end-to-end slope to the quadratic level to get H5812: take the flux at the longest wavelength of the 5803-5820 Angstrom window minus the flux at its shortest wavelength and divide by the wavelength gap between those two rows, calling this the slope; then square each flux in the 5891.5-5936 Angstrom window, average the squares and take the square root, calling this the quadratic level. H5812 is 14.3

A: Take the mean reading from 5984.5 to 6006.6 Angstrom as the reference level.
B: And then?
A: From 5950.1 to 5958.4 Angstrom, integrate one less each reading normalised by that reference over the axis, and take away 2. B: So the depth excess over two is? -2.12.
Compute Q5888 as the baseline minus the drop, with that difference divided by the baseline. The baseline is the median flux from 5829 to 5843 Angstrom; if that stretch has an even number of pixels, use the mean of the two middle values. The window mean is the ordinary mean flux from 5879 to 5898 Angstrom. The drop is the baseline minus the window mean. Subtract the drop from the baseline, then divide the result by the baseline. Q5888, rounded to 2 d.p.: 0.85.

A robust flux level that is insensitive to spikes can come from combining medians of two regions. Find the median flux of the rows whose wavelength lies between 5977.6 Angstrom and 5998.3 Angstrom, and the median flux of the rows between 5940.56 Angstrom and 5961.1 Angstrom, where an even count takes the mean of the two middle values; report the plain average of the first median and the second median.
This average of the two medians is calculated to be 14.9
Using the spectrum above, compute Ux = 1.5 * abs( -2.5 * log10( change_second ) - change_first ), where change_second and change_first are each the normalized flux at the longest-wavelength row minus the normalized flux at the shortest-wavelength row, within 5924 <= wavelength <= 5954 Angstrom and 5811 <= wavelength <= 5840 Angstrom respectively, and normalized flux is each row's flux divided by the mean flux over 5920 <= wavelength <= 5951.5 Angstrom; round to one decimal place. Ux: 5.2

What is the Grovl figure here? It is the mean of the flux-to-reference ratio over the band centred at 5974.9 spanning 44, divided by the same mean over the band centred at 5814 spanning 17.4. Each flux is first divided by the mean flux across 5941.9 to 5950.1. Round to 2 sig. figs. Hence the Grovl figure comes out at 0.97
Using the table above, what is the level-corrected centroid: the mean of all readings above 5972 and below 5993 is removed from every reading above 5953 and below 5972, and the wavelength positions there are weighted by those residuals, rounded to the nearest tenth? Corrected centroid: 5965.2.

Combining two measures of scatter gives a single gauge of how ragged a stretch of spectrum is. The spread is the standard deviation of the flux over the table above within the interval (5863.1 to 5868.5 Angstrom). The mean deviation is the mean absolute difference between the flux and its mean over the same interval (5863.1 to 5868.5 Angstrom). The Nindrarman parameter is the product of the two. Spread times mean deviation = 0.02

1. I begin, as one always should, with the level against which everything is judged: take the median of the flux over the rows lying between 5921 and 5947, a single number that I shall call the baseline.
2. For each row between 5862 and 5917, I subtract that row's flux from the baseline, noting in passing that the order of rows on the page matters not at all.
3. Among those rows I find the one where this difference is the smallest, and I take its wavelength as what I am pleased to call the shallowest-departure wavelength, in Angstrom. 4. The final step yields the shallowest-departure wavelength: 5871.88 Angstrom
